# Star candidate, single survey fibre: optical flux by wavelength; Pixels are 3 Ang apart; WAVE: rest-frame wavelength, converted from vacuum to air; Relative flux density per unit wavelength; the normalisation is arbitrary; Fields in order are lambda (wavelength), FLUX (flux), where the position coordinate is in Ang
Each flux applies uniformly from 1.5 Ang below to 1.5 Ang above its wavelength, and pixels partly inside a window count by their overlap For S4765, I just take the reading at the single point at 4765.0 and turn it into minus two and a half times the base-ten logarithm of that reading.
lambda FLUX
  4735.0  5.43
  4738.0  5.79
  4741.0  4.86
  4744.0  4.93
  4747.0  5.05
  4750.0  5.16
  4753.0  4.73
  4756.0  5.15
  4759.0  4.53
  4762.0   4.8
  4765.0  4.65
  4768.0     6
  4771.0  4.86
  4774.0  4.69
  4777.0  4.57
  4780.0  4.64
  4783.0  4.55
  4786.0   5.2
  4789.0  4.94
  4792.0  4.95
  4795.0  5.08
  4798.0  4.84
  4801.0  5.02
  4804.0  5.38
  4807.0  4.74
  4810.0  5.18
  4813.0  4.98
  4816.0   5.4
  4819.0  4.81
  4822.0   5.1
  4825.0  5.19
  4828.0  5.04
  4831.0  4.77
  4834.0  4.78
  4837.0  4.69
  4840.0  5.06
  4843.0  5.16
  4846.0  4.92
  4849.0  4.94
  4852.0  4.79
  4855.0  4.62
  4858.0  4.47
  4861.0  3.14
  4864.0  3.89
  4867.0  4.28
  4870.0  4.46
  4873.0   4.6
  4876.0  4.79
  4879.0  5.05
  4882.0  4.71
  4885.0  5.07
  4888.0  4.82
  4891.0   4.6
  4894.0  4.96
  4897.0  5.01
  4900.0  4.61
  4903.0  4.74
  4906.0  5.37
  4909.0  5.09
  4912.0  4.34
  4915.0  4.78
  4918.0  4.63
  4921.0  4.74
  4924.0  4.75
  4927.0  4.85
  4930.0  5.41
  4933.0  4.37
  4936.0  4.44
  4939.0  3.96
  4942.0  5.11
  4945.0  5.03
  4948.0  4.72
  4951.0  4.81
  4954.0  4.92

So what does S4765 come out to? -1.669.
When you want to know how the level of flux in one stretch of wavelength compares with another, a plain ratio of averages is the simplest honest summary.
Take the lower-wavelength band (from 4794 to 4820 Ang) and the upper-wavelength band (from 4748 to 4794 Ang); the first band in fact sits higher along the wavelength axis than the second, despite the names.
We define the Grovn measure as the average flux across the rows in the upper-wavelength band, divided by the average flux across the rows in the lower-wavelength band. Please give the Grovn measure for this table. 0.970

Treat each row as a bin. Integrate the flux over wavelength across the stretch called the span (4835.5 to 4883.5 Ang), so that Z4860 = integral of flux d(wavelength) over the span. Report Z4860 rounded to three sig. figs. 221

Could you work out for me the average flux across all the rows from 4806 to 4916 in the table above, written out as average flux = 4.78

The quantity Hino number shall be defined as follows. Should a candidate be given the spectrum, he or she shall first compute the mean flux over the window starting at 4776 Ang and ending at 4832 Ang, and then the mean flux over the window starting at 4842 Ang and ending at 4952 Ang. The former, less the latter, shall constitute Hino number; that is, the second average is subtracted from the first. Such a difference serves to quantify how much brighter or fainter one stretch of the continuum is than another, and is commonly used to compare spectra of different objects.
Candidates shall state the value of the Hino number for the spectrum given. 0.3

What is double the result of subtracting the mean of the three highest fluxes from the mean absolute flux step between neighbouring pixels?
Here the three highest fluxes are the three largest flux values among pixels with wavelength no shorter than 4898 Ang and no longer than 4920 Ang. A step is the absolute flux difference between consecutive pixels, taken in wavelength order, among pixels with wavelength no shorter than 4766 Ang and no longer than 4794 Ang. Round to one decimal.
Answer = -9.5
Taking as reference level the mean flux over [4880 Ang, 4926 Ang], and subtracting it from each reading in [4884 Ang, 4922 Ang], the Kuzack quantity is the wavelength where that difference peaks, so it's 4906.0 Ang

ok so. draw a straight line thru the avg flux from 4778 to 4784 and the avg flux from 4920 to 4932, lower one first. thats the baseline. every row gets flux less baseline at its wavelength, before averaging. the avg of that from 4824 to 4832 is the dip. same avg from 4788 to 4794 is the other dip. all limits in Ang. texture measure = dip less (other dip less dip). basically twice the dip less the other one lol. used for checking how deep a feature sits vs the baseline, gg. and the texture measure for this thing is 0.26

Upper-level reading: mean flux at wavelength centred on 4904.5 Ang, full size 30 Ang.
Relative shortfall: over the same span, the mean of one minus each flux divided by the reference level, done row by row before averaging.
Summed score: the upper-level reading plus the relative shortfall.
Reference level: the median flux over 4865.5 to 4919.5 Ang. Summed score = 4.80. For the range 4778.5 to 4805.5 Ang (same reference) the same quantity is 4.91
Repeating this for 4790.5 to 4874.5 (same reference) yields 4.79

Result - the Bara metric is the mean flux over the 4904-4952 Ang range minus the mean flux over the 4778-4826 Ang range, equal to -0.22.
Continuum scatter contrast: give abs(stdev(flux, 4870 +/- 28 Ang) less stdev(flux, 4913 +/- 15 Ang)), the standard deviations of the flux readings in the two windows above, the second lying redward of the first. 0.20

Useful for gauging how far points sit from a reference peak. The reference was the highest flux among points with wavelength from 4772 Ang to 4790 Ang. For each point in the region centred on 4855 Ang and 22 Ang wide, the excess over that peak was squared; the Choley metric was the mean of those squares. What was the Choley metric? 1.0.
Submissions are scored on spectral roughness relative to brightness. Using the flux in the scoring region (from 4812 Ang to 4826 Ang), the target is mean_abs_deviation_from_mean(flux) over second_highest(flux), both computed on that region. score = 0.031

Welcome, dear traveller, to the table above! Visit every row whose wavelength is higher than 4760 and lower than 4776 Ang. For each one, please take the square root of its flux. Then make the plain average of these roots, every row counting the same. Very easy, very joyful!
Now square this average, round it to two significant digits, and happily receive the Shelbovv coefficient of 5.0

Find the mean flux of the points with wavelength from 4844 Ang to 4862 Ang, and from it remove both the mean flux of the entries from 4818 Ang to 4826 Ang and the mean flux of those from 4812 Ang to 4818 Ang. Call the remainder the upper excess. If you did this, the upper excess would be -5.7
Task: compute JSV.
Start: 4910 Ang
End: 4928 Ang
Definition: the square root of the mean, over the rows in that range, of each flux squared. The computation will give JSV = 4.68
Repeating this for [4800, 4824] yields 5.08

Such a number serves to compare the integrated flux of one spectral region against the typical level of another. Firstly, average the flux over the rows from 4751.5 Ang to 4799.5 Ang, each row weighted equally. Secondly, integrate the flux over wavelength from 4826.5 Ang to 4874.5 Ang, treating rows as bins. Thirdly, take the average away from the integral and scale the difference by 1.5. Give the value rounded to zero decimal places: 324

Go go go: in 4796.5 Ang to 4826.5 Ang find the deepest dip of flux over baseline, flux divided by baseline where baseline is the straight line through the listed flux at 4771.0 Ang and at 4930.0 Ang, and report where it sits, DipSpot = 4807.0 Ang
